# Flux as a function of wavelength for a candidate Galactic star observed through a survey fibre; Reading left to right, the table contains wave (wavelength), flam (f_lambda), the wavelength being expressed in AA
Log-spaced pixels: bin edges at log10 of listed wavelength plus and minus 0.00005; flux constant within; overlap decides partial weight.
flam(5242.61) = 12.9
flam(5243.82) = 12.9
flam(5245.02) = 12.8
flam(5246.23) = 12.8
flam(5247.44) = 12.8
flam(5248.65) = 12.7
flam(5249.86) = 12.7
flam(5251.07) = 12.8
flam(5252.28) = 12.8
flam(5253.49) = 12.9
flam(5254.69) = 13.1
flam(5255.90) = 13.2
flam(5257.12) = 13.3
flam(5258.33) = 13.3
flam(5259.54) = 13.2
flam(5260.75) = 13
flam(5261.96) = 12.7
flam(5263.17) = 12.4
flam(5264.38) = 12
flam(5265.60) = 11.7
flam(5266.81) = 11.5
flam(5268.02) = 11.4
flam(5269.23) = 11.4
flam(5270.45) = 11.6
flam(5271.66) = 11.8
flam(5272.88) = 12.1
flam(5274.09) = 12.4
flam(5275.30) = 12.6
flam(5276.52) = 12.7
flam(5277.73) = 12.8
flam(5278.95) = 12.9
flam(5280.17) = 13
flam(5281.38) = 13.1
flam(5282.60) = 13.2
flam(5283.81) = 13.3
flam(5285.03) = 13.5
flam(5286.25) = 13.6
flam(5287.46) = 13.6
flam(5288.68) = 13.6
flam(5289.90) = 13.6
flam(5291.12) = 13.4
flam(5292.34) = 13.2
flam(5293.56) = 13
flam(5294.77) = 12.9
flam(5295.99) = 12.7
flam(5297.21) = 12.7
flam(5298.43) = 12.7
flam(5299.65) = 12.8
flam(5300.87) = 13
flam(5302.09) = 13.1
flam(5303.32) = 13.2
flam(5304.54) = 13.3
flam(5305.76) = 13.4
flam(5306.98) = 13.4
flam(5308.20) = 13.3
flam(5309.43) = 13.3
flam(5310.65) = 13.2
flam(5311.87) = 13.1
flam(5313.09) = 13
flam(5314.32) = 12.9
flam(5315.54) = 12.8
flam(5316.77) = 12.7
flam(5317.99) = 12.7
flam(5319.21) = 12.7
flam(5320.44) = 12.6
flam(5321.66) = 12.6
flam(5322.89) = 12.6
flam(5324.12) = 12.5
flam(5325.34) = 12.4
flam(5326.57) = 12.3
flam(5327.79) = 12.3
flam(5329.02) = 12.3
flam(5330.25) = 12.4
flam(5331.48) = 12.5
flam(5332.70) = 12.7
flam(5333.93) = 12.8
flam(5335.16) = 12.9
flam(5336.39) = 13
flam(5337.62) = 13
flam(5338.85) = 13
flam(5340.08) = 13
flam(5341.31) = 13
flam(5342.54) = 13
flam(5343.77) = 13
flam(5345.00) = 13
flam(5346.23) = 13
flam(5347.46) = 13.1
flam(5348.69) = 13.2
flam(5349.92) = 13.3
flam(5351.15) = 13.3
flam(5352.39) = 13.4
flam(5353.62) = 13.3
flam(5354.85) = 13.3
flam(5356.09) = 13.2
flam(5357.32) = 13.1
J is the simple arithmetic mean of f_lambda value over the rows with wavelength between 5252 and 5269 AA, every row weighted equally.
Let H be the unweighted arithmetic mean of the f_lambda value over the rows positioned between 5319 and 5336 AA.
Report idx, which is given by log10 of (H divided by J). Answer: 0.00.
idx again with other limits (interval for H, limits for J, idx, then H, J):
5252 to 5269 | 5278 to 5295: -0.02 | 12.6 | 13.3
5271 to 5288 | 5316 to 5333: 0.01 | 12.9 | 12.5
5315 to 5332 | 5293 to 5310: -0.02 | 12.5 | 13.1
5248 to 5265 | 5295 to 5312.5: -0.01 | 12.9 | 13.1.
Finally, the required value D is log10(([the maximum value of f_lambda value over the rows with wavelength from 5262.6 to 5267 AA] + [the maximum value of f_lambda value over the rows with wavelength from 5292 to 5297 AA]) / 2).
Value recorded 1.11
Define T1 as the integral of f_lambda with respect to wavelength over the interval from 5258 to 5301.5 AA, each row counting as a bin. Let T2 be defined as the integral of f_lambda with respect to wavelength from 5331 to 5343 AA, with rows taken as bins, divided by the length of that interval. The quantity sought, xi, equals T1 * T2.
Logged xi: 7141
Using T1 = 554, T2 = 12.9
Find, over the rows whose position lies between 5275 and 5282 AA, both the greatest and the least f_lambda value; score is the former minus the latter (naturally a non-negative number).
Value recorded 0.5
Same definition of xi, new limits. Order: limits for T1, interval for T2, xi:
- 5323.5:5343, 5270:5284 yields 3123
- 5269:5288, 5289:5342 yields 3121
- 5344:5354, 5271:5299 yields 1712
